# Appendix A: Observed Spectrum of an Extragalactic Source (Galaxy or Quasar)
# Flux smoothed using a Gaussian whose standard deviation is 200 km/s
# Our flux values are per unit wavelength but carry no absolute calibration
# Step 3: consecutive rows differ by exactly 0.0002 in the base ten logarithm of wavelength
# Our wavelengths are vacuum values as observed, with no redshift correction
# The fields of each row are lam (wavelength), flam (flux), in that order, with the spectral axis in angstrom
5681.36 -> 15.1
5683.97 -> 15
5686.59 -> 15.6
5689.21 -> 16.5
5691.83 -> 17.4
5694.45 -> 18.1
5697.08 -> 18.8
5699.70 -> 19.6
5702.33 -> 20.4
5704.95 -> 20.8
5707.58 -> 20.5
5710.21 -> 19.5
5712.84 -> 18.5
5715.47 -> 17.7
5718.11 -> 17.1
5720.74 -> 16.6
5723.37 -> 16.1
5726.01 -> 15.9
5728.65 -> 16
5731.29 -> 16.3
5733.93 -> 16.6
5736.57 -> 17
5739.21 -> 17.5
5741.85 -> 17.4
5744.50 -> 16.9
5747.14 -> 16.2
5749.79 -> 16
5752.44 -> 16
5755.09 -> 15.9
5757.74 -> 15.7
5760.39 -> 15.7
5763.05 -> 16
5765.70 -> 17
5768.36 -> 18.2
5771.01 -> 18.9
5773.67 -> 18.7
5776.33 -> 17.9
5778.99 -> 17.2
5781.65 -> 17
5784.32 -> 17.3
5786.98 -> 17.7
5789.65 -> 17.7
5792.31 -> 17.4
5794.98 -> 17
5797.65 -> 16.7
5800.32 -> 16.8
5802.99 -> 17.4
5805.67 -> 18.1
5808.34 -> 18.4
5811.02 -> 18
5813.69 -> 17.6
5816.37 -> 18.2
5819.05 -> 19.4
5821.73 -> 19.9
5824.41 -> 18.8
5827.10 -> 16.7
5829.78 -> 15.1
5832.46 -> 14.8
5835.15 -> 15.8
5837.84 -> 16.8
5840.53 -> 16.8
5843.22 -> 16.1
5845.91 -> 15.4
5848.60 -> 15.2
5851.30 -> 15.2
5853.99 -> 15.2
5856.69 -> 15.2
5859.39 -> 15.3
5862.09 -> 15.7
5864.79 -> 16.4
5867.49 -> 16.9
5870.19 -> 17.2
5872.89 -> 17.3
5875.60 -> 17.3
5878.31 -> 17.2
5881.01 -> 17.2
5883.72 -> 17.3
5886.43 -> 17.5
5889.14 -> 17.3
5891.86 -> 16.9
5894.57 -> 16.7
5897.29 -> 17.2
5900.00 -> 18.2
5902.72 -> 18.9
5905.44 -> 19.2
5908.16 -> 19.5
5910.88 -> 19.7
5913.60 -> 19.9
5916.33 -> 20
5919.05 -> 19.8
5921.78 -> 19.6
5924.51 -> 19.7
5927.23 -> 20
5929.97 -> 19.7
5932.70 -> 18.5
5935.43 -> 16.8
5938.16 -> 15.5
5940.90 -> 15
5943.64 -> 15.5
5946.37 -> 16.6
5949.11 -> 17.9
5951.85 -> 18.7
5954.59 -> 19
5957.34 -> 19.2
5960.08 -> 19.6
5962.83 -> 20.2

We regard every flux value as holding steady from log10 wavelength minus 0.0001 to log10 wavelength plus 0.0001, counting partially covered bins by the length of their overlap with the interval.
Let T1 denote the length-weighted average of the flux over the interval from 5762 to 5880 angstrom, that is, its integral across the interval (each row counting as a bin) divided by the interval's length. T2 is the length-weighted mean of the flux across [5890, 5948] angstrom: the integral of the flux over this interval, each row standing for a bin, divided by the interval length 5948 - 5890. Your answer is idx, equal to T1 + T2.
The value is 35.2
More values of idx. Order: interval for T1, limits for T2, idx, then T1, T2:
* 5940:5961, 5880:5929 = 36.3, 17.7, 18.6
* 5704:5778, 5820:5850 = 33.7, 17.2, 16.5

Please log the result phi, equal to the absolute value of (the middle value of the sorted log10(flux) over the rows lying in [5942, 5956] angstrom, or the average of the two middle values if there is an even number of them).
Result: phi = 1.25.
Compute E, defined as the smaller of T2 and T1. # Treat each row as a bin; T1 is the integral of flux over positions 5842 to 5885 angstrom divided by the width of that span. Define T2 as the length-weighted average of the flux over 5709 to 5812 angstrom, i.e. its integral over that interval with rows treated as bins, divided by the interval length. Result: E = 16.3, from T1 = 16.3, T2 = 17.1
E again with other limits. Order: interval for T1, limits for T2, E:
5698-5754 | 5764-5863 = 17.0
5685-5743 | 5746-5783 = 16.9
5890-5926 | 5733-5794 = 17.0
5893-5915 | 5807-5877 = 16.7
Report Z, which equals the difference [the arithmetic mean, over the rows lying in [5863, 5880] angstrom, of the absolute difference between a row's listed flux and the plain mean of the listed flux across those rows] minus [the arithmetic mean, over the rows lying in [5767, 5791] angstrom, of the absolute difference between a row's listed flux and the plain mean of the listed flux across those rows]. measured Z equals -0.2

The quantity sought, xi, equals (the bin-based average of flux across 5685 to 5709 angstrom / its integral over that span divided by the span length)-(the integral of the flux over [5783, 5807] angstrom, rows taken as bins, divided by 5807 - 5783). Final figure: 1.25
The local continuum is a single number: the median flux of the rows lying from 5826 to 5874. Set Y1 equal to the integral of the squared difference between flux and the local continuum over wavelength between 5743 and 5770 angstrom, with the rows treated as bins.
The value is 28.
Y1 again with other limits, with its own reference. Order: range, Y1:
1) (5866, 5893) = 58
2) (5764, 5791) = 118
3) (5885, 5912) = 179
